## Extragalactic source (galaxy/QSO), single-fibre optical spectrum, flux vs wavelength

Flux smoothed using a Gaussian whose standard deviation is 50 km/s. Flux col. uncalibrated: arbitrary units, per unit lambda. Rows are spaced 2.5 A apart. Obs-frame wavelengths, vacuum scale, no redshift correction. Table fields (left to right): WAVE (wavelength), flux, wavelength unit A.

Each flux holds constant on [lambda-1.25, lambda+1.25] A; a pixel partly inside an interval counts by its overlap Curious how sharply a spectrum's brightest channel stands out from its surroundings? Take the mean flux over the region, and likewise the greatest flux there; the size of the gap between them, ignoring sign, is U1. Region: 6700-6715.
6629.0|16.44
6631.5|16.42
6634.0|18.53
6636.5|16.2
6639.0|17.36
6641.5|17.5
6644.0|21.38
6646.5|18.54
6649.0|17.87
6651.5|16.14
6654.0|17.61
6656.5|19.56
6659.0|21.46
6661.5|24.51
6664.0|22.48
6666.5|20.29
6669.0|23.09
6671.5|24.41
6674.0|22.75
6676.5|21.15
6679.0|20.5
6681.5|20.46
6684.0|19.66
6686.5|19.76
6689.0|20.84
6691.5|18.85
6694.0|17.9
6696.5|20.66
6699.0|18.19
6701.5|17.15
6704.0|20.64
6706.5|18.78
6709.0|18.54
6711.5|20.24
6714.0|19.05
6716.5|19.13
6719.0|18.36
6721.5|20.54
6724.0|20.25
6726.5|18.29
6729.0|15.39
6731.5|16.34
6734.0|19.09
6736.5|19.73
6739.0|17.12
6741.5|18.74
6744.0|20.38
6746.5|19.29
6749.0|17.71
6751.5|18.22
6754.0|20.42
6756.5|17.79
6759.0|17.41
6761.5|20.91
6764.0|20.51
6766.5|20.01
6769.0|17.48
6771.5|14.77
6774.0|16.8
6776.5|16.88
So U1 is 1.6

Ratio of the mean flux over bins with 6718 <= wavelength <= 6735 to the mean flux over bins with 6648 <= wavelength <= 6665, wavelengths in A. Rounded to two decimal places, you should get 0.92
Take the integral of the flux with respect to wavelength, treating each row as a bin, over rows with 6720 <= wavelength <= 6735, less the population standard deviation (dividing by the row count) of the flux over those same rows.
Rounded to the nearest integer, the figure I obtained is 273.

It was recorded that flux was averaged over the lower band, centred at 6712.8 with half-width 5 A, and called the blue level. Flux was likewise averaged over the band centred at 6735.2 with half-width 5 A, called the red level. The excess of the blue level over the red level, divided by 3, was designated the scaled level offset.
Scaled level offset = 0.39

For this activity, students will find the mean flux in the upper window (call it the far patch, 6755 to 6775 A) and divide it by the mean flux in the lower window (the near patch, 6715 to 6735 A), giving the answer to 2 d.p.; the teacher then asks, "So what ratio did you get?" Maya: 0.99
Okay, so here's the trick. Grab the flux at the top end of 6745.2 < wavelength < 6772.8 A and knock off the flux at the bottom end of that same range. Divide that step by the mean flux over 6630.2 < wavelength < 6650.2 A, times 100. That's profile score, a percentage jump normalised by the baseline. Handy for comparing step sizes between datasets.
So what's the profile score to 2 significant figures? -25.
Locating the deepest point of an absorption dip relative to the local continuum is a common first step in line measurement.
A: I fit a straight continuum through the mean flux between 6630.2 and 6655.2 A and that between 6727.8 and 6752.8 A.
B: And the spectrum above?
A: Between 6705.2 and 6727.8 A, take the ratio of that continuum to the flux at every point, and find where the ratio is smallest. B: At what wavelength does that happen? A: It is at 6721.5 A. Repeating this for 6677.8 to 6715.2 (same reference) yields 6689.0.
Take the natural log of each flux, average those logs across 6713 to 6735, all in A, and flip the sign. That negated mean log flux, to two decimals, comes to -2.91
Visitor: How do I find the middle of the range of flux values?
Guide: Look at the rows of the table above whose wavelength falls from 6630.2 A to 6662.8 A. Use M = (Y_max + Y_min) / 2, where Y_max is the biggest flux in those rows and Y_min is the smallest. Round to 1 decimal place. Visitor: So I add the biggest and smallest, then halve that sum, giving 20.3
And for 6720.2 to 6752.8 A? 18.0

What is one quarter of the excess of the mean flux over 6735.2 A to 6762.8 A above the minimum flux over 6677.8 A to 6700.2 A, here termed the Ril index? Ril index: 0.25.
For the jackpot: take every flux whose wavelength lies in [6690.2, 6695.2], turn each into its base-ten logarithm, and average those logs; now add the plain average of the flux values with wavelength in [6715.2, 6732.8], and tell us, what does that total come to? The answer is 19.6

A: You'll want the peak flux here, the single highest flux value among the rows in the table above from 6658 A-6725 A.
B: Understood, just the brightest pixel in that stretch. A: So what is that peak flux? 24.51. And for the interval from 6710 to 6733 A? 20.54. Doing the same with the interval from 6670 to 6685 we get 24.41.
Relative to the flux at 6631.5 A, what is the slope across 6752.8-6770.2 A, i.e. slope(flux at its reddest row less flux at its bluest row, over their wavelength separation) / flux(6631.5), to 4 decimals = -0.0119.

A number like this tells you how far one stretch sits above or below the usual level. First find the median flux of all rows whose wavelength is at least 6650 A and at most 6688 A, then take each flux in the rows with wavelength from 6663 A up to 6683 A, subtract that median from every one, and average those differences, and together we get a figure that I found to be 1.4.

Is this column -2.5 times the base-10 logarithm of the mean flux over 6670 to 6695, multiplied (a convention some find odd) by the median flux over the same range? -67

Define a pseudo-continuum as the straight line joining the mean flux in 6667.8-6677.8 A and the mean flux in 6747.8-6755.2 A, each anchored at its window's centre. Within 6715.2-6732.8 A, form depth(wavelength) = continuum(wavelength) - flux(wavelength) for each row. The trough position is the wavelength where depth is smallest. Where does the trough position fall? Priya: 6721.5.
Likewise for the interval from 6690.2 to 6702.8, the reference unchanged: 6696.5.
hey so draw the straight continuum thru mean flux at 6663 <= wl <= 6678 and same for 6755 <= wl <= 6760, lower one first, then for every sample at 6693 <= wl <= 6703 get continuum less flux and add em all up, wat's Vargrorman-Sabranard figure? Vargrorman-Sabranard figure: 10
